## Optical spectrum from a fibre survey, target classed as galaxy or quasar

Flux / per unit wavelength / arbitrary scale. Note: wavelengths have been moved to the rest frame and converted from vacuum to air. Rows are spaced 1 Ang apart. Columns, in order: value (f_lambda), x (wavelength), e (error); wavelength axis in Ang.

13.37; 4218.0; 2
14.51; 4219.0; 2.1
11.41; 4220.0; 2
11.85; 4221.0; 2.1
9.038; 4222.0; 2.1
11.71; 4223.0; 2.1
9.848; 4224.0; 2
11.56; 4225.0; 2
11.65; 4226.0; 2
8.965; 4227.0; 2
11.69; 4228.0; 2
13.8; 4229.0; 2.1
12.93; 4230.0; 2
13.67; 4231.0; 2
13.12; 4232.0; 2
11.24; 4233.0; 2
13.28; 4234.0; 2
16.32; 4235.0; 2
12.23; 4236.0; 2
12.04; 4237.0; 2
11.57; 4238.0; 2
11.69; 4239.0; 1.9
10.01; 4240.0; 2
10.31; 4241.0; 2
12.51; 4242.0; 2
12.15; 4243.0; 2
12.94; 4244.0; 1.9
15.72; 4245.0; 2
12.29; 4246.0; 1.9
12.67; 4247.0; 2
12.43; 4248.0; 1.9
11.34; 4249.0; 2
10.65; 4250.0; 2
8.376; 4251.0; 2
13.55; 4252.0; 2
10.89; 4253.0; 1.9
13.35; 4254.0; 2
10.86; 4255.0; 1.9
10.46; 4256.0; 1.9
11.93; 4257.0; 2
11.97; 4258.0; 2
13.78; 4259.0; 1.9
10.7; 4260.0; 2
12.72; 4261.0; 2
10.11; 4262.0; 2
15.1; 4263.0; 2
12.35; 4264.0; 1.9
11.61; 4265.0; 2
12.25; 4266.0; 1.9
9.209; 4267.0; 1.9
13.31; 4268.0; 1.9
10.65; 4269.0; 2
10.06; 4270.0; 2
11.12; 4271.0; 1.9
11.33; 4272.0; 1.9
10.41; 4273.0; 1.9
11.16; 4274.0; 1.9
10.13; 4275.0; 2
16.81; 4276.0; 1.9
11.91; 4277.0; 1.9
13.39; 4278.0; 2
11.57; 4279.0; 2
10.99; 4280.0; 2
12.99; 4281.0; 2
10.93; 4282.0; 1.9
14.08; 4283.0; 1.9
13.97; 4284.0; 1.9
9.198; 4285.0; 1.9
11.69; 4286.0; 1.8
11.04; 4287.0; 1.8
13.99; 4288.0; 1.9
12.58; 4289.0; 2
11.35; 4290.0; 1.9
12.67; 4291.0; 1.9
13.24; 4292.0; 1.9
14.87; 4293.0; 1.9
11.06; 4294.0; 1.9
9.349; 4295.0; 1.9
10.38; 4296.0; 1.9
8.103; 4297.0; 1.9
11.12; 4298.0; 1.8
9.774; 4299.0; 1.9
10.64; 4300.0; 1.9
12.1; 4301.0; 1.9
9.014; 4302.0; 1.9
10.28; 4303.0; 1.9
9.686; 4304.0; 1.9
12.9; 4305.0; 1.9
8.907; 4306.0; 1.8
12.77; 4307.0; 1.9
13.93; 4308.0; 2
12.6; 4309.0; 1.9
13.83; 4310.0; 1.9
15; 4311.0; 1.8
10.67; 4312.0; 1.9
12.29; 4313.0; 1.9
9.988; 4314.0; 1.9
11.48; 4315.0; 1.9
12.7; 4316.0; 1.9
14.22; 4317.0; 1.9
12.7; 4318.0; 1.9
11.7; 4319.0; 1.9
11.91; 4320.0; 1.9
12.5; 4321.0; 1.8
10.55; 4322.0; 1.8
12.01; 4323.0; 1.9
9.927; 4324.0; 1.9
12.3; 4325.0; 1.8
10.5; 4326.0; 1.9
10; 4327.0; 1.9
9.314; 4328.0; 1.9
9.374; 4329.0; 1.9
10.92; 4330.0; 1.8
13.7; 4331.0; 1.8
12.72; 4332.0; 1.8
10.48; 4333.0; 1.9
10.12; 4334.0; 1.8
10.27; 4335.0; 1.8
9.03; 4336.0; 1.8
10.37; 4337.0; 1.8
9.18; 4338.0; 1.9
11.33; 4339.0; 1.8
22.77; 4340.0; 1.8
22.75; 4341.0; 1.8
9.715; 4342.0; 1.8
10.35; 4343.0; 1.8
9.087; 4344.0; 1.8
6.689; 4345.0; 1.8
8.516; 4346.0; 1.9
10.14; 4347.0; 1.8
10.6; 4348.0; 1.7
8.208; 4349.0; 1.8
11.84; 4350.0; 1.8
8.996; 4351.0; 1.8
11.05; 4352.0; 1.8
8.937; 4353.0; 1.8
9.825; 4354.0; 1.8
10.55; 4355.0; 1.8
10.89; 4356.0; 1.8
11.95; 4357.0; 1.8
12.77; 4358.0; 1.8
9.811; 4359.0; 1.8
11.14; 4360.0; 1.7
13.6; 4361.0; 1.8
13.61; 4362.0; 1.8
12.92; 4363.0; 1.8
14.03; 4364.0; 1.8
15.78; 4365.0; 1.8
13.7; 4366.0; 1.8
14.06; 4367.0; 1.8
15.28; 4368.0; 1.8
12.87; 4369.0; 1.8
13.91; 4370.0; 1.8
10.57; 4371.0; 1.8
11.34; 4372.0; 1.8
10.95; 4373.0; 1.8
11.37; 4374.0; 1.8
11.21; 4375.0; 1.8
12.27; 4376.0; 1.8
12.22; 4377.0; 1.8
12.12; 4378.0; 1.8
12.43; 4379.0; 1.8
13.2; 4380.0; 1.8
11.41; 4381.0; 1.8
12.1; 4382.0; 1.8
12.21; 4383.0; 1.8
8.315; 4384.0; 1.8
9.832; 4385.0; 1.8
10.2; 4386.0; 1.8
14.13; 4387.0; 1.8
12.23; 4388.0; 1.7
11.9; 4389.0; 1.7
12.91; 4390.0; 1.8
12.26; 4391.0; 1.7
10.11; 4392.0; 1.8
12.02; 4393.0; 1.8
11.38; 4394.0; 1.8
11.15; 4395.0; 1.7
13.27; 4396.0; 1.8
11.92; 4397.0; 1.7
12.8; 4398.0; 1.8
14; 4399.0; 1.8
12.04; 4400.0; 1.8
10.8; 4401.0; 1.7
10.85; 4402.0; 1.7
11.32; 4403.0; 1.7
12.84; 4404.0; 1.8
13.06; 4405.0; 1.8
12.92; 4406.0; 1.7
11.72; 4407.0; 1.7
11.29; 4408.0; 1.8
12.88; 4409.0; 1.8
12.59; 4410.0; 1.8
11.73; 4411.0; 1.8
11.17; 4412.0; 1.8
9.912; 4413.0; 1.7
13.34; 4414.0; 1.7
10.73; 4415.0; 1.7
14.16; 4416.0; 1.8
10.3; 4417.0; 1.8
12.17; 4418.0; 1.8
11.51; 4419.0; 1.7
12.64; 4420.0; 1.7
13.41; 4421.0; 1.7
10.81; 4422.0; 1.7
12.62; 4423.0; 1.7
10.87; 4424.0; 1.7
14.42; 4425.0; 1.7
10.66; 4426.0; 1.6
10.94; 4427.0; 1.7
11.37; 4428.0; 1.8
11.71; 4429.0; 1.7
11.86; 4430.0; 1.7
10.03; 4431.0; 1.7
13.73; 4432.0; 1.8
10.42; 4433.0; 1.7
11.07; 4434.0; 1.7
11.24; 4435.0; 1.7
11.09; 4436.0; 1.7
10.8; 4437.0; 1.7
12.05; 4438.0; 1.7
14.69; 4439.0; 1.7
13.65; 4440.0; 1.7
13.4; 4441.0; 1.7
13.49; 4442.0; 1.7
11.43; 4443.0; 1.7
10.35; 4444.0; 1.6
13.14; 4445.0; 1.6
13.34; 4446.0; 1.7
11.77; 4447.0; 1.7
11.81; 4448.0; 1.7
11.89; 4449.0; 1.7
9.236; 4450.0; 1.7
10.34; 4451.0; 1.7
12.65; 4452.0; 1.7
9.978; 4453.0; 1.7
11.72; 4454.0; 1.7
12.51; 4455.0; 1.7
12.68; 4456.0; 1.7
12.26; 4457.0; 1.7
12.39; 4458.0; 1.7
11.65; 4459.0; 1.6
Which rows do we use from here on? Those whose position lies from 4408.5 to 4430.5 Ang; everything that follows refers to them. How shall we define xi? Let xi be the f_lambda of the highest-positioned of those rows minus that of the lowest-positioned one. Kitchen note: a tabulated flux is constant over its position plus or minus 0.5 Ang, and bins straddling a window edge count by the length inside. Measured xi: -1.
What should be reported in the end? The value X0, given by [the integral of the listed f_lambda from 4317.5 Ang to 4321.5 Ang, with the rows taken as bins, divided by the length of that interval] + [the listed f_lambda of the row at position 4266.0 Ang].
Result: 24.5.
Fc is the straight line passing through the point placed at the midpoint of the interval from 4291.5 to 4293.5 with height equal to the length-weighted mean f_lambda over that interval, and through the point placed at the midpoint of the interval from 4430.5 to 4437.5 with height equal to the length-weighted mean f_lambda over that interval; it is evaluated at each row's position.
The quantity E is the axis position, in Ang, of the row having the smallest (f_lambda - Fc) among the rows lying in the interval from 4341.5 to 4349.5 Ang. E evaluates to 4345.0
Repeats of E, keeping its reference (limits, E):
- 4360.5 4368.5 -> 4363.0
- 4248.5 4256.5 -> 4251.0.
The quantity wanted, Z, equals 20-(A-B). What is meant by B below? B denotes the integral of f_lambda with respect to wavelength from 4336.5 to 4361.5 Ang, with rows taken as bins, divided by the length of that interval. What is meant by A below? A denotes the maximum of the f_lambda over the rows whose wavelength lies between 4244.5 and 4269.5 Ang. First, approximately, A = 15.72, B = 11.2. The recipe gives 15.5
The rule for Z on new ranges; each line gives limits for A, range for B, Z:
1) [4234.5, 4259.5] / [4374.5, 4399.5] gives 15.6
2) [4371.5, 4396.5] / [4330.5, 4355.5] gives 17.0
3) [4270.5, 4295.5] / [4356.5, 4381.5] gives 15.8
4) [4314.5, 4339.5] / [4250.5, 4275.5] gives 17.3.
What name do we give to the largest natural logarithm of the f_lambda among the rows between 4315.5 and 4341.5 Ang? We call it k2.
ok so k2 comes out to 3.13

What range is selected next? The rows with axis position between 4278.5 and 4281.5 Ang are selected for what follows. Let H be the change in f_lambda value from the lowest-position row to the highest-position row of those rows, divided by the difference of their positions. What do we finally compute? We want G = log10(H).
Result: -0.15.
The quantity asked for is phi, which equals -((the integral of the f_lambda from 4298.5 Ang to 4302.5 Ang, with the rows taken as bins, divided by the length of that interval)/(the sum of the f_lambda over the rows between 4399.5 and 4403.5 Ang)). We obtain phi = -0.231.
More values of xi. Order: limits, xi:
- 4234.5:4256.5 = -6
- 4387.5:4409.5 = 1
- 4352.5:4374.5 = 2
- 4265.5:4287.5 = -1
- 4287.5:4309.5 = -1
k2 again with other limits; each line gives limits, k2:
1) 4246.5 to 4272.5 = 2.71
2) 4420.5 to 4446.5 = 2.69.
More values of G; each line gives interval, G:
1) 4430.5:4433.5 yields -0.71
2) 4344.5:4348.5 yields 0.12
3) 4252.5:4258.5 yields -0.67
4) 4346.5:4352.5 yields -0.74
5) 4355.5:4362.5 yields -0.34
